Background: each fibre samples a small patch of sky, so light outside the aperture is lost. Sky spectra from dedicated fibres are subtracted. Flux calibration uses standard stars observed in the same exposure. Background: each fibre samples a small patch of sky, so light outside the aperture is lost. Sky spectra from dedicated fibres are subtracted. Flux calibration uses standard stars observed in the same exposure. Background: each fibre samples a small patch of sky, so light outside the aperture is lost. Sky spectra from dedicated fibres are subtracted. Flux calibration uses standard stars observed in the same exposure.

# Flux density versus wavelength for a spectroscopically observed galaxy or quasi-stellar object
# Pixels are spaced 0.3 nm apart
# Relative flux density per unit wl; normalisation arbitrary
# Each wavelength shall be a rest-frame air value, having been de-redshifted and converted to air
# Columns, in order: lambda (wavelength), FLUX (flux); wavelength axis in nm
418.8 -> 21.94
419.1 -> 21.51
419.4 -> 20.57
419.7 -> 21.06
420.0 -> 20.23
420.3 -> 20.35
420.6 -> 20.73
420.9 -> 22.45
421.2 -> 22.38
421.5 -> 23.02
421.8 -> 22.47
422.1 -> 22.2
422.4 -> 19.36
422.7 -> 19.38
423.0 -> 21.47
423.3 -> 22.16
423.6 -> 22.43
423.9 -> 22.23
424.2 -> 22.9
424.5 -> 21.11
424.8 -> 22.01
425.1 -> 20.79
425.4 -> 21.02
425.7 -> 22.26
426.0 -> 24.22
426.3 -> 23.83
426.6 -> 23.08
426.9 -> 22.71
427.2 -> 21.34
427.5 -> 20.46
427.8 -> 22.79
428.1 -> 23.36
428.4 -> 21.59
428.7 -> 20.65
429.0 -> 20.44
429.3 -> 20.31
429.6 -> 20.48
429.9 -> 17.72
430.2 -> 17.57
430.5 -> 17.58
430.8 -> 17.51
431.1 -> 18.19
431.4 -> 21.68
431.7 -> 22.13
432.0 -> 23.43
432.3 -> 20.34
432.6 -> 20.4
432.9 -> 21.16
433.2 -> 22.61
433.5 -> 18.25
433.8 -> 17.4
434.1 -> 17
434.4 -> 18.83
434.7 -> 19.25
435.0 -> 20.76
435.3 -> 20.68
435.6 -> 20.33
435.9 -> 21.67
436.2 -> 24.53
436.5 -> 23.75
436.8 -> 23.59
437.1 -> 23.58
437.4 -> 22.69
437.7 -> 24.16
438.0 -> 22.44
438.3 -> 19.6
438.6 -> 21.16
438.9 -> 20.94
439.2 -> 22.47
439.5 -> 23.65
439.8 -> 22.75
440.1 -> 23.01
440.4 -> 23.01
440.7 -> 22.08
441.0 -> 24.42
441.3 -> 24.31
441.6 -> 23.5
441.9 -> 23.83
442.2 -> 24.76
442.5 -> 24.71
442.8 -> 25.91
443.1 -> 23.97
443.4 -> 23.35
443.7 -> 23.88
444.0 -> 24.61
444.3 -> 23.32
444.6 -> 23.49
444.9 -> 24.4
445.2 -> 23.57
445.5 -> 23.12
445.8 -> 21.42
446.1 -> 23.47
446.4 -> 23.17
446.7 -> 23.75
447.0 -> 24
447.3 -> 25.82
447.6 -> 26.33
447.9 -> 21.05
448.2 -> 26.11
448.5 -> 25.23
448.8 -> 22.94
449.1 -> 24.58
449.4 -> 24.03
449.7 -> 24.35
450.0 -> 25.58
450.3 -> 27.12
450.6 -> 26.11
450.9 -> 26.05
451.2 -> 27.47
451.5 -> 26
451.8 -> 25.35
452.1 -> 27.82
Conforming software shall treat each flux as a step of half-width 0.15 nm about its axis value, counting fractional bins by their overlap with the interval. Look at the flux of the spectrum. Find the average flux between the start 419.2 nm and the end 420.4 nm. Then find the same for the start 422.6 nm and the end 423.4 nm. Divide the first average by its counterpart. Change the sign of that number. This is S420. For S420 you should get -0.979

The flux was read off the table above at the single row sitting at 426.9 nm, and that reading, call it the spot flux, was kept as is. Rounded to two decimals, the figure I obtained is 22.71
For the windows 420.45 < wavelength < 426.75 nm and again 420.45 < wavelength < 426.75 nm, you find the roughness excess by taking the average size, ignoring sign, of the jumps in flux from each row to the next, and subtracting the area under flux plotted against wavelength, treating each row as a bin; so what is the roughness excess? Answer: -138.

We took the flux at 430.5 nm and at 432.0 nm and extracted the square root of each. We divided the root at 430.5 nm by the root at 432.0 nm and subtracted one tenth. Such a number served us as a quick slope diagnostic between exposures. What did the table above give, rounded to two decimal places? 0.77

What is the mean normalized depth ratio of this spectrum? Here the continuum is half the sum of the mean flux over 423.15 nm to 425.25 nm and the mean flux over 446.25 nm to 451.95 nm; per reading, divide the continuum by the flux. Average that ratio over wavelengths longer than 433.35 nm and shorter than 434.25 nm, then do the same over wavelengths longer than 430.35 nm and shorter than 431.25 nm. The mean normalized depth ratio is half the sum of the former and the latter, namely 1.33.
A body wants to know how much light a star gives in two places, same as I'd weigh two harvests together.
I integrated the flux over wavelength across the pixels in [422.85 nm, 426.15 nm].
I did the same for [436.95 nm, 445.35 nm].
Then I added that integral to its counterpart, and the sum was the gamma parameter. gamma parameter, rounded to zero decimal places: 269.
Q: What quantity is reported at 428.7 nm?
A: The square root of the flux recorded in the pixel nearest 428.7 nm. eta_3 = 4.54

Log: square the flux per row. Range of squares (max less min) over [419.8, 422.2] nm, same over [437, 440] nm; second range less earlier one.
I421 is 79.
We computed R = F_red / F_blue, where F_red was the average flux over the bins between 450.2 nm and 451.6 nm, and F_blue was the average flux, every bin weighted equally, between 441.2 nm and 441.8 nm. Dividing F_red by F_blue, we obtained 1.11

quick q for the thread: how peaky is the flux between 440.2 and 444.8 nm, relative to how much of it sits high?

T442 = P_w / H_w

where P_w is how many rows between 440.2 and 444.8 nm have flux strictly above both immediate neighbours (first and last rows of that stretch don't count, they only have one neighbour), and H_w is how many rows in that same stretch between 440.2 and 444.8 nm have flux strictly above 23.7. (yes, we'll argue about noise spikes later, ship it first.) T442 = 0.44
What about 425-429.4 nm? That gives 1.00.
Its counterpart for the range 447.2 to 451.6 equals 0.38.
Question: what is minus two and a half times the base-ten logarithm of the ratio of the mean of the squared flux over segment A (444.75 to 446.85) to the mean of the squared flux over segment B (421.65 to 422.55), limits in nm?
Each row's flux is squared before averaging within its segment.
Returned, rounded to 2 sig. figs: -0.18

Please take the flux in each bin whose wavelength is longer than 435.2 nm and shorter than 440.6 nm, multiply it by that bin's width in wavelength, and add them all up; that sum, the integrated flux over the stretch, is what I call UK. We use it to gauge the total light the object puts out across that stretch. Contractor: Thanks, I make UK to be 121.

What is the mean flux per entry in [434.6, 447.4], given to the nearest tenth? 23.1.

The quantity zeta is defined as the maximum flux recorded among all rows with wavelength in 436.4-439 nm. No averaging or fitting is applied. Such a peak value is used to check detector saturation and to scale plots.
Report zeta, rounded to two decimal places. 24.16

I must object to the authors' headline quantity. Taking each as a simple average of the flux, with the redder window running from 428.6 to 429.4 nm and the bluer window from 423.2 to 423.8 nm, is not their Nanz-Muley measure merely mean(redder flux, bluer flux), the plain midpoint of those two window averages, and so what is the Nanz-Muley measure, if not 21.4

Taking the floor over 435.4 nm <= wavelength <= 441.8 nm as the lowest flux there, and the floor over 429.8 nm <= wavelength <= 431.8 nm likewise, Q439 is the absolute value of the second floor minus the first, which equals 2.1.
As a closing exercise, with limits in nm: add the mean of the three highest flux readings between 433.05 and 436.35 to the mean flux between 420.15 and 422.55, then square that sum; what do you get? 1985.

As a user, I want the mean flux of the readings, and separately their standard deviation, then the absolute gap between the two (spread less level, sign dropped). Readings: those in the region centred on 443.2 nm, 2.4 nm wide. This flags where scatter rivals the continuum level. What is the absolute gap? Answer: 23.5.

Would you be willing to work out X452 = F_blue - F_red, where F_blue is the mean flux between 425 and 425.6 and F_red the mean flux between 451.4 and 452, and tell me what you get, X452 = -5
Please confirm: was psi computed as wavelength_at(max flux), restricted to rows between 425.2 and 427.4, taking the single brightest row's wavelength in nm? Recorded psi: 426.0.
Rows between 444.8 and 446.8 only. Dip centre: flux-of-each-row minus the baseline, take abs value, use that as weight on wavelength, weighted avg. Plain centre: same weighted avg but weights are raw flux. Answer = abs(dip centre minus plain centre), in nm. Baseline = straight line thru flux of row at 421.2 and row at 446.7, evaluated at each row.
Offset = 0.10 nm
